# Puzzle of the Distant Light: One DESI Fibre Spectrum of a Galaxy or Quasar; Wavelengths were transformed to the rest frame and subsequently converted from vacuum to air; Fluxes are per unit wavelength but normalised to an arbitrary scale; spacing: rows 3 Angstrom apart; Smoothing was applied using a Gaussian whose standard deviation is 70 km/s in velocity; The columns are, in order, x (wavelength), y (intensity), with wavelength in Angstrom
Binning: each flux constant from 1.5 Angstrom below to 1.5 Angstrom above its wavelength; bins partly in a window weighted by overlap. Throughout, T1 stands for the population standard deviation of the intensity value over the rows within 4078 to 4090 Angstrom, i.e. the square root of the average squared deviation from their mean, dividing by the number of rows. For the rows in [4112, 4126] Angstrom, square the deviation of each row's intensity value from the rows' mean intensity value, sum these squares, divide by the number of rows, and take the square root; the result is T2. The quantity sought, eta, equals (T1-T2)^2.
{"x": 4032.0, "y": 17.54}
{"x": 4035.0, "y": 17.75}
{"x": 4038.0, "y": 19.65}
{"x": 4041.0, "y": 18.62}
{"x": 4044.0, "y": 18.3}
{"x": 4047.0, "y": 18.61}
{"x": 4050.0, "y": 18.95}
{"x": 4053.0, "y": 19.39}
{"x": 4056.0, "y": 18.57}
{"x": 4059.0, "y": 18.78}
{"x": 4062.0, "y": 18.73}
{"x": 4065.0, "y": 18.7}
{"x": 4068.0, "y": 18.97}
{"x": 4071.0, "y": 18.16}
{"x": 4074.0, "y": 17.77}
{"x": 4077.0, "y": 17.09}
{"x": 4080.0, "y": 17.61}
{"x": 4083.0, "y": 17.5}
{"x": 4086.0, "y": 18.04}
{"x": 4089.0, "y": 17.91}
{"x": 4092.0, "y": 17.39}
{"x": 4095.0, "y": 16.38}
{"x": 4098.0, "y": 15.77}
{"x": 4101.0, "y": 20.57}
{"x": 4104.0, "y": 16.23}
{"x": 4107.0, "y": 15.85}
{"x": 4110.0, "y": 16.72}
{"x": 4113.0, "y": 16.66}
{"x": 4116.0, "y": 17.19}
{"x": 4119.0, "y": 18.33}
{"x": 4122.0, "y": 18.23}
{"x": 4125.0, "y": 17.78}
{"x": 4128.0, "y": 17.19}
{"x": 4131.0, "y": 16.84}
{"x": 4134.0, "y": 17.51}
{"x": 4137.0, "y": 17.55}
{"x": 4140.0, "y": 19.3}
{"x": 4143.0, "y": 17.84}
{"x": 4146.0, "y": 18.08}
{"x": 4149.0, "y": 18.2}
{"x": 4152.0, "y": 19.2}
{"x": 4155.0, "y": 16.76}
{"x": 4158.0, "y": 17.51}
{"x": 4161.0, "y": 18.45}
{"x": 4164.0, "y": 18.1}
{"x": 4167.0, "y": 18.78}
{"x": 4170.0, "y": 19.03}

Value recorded 0.17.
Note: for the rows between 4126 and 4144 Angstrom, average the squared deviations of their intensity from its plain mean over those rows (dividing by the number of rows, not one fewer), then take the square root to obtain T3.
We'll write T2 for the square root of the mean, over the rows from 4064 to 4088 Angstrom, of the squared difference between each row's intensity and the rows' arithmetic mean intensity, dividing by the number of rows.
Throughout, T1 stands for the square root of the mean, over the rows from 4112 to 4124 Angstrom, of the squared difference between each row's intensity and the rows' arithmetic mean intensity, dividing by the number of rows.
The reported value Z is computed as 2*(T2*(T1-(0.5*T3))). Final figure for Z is 0.4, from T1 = 0.70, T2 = 0.59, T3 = 0.78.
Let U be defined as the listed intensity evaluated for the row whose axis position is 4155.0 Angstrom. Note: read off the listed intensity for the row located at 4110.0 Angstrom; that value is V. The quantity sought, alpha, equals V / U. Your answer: 1.00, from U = 16.76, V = 16.72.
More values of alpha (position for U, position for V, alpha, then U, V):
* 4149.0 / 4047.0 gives 1.02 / 18.2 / 18.61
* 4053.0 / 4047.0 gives 0.96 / 19.39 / 18.61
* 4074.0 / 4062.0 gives 1.05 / 17.77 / 18.73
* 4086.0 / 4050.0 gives 1.05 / 18.04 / 18.95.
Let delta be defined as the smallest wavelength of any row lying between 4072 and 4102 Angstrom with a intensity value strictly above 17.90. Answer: 4086.0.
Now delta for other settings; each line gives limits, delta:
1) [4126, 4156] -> 4140.0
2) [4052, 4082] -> 4053.0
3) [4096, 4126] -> 4101.0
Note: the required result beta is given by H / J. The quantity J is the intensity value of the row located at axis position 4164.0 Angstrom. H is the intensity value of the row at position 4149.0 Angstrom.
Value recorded 1.01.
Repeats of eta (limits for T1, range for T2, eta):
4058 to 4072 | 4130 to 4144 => 0.30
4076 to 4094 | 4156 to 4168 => 0.02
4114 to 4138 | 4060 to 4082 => 0.02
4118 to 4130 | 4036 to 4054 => 0.00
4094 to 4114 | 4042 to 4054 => 1.29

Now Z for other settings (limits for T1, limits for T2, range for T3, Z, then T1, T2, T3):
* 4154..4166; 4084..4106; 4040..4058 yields 1.4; 0.64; 1.50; 0.35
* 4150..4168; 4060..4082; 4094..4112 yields 0.0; 0.81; 0.64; 1.66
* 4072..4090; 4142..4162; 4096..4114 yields -0.7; 0.31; 0.71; 1.65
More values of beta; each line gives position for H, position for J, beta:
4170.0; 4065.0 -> 1.02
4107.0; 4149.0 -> 0.87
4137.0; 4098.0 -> 1.11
